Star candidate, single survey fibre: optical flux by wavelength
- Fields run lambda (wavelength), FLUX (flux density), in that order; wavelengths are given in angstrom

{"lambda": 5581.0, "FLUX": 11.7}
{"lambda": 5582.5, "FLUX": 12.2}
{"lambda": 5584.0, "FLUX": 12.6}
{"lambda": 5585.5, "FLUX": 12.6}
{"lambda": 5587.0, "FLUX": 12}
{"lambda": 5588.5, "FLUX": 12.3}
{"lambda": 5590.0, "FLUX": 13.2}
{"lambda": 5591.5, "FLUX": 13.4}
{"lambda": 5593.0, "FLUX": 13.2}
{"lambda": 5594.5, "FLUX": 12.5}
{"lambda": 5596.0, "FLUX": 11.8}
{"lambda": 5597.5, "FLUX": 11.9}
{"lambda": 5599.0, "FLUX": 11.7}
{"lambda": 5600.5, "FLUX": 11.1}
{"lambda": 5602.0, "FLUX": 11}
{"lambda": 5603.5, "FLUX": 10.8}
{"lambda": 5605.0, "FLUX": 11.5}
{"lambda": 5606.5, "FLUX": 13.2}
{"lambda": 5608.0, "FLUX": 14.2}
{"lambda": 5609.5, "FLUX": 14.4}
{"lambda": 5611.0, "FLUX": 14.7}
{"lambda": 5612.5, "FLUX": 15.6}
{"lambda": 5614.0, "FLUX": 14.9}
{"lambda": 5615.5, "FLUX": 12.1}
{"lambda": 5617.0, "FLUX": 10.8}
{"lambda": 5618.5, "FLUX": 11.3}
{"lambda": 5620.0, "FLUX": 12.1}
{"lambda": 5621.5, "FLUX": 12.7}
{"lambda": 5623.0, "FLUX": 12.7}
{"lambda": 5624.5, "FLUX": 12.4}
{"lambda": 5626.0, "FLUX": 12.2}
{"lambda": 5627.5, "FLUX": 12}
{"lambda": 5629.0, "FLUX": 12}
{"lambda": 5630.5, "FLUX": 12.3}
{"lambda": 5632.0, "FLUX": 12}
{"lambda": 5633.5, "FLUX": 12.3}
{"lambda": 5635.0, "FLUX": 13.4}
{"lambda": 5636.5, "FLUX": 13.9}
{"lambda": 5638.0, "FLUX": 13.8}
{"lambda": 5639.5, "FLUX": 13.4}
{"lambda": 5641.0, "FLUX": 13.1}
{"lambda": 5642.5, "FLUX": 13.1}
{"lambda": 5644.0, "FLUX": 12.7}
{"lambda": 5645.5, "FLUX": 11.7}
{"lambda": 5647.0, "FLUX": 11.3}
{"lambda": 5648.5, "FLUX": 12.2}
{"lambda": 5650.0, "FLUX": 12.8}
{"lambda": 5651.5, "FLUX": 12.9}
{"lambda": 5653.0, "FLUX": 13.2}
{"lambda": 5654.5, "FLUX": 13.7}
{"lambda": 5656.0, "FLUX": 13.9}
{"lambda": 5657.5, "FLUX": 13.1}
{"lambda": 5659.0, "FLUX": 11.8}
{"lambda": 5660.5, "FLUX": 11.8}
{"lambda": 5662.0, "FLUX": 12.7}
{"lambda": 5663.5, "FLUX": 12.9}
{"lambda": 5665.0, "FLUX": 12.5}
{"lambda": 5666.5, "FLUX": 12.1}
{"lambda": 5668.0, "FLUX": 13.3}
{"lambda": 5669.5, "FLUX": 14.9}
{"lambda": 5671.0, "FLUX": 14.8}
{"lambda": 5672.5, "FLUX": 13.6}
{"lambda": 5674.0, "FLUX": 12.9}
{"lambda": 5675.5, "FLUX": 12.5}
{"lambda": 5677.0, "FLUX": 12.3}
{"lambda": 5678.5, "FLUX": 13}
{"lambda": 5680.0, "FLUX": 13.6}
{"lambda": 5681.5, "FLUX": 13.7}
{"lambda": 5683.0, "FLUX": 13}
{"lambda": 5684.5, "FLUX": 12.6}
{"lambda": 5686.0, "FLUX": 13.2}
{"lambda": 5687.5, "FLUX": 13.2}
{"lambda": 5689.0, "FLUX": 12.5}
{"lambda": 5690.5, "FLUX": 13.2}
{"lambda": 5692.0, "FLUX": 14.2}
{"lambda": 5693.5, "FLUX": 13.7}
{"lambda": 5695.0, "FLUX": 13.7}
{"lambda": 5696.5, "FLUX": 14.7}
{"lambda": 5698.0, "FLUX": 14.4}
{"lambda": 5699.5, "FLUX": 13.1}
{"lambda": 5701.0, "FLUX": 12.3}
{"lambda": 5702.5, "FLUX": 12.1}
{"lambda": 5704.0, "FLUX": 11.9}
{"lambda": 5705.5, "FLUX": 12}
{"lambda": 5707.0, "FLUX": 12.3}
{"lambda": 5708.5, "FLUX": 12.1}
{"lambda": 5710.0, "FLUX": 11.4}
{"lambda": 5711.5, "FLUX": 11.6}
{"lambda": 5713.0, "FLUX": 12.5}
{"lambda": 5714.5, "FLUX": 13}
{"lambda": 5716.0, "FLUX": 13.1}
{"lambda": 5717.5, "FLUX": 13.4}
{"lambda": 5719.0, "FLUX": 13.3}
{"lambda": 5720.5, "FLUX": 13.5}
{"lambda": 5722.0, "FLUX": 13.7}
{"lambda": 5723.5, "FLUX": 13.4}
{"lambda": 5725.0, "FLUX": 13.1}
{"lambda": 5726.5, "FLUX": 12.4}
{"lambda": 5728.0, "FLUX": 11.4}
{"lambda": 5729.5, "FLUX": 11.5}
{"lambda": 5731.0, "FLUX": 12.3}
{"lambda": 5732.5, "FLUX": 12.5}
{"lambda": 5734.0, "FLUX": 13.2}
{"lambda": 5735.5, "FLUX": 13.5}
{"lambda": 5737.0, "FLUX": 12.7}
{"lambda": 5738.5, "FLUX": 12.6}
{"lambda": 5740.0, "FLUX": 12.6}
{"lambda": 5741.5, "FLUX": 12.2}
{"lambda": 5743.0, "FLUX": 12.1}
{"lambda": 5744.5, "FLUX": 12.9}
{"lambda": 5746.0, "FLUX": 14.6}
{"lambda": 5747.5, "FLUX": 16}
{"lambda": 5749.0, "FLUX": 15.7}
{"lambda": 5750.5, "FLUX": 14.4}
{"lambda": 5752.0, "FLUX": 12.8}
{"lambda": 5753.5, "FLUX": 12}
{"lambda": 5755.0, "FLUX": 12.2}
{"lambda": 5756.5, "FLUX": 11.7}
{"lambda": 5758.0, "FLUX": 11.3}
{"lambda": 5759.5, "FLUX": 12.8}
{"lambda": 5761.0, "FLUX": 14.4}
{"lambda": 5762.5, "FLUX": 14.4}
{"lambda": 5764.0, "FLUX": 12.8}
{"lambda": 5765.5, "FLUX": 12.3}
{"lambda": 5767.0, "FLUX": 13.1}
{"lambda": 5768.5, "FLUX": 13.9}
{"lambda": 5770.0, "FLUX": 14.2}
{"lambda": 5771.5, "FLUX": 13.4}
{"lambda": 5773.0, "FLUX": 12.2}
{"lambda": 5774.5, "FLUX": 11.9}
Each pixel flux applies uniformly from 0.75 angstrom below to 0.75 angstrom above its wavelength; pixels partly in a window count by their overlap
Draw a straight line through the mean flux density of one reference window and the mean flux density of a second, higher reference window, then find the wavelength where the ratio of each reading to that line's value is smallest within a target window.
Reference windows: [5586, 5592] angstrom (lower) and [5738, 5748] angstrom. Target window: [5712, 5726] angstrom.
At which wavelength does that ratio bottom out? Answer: 5713.0 angstrom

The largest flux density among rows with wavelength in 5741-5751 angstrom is 16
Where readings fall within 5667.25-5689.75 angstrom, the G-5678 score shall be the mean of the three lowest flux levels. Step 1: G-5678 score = 12.4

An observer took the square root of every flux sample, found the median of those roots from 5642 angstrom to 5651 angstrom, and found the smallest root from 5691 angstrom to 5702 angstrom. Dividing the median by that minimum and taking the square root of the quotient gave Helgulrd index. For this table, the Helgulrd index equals 1.00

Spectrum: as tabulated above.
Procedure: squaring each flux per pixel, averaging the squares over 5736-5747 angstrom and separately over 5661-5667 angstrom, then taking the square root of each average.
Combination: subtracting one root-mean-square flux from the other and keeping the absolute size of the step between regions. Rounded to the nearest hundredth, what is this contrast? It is 0.28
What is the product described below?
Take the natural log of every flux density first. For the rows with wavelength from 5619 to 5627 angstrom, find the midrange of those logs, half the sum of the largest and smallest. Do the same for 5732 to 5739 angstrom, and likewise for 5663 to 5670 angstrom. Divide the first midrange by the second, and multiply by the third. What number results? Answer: 2.55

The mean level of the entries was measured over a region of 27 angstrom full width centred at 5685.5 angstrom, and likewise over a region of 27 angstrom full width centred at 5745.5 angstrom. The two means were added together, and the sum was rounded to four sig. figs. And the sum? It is 26.39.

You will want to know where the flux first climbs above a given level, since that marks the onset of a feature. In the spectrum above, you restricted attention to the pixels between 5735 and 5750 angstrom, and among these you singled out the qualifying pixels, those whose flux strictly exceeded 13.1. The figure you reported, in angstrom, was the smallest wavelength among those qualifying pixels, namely 5735.5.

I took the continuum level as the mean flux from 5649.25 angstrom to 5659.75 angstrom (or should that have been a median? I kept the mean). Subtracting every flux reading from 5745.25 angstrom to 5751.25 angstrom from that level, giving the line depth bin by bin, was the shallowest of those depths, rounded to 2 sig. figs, -2.9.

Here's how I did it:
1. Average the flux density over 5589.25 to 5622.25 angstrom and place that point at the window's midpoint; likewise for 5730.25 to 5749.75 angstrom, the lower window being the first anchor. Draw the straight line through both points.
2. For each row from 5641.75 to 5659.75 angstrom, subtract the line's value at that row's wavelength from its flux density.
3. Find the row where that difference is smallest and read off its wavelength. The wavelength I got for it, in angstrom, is 5647.0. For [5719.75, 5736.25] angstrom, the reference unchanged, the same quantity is 5728.0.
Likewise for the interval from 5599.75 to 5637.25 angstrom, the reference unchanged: 5617.0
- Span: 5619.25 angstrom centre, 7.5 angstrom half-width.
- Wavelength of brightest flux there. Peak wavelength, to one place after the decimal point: 5612.5 angstrom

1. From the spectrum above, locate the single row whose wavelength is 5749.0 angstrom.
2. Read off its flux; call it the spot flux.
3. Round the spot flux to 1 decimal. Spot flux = 15.7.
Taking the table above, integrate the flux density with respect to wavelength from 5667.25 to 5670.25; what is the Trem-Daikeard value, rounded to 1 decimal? 42.3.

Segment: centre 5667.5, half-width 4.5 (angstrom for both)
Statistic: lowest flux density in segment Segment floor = 12.1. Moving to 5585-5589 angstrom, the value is 12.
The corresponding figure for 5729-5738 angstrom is 11.5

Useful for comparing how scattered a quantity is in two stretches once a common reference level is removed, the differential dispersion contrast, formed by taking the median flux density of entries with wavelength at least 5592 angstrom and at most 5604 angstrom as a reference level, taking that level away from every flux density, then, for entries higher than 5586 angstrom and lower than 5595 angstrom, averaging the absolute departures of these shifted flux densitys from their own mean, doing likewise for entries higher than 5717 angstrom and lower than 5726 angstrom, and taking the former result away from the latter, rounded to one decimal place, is -0.4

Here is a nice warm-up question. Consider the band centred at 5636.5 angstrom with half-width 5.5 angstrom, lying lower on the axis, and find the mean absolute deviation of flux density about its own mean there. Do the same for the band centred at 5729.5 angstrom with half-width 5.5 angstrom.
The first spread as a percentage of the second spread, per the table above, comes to 109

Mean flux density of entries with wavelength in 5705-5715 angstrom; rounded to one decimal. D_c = 12.1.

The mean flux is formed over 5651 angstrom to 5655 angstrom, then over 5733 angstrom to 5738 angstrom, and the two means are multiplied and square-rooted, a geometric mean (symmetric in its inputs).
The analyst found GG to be 13.2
